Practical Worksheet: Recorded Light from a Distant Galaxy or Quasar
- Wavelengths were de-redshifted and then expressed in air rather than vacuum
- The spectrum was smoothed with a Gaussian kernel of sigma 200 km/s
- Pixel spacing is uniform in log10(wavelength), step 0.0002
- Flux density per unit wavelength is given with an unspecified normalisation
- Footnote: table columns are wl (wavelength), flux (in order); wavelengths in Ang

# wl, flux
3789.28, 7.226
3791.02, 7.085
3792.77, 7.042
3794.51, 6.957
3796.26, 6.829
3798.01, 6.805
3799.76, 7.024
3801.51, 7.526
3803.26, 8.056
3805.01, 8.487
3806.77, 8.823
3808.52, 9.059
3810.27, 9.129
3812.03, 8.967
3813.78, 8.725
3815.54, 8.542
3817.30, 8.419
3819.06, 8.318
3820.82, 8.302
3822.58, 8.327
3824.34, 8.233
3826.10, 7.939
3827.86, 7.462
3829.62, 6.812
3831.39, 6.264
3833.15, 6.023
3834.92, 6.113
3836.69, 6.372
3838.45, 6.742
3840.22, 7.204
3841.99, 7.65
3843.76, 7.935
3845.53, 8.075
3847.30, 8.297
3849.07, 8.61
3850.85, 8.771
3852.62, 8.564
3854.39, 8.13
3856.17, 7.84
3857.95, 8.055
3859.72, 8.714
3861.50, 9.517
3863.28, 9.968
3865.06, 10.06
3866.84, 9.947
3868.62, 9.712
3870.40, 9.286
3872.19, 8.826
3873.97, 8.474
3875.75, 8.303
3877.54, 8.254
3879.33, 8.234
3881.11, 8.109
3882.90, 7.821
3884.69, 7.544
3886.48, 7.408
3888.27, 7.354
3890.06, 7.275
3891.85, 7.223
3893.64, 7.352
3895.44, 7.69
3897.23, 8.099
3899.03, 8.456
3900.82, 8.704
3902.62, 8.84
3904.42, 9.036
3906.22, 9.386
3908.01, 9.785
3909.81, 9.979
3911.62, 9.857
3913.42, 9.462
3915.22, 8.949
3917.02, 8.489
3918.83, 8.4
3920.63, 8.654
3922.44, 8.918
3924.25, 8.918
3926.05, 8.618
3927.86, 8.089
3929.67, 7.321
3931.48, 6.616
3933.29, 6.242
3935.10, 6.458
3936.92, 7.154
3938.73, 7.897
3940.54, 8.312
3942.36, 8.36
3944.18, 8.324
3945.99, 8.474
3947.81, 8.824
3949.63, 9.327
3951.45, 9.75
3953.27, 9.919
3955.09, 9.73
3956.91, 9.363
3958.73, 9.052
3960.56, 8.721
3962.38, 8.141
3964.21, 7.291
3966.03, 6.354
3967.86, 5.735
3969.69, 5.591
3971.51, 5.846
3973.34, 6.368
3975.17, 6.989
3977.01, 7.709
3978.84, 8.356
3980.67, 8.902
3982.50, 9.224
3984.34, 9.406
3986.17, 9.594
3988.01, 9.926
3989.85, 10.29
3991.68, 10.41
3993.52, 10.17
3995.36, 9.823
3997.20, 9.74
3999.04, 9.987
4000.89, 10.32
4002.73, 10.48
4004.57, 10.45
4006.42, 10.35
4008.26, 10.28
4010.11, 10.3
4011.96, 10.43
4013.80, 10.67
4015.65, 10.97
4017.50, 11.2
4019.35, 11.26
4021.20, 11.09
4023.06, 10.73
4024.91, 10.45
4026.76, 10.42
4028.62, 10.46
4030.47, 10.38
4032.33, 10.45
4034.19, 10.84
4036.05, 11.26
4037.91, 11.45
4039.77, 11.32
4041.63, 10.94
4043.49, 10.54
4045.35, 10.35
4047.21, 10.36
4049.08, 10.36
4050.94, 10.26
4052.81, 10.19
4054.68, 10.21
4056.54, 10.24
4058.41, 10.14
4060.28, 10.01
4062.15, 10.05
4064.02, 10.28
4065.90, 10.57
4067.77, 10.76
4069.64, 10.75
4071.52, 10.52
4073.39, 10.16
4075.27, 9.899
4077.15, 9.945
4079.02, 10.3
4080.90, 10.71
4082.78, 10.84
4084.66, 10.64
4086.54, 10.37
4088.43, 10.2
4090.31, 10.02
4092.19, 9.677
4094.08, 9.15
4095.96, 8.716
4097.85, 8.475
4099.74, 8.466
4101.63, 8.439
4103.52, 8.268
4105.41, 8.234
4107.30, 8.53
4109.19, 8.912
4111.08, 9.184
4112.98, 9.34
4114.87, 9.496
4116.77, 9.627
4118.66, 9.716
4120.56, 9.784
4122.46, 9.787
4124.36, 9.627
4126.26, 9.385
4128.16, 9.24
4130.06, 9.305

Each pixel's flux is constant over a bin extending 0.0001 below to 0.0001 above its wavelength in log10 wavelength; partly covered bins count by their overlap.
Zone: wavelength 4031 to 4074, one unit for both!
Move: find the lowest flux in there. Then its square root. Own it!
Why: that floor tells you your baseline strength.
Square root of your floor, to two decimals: 3.16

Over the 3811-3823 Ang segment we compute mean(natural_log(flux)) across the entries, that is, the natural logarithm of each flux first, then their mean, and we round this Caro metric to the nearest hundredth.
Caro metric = 2.14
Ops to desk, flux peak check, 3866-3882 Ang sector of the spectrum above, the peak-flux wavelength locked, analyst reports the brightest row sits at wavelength 3866.84 Ang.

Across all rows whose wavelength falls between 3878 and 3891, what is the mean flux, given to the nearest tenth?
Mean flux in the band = 7.7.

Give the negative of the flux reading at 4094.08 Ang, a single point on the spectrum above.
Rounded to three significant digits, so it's -9.15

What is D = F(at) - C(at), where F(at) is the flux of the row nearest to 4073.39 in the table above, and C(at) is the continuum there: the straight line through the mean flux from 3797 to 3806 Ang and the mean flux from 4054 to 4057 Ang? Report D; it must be -0.3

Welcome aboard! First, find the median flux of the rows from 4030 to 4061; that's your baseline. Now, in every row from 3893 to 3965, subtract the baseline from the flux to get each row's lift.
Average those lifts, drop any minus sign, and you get 1.8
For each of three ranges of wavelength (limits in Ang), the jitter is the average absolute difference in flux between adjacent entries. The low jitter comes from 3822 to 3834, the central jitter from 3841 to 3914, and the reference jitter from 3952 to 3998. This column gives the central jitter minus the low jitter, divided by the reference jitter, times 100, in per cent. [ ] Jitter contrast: -30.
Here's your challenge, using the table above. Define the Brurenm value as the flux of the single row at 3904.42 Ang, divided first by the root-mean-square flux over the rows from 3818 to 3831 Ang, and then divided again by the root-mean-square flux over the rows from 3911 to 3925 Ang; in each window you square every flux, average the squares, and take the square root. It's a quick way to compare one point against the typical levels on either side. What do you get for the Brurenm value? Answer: 0.127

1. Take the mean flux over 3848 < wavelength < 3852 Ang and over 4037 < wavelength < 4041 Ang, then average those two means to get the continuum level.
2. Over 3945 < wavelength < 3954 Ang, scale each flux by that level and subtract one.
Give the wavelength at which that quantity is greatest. 3953.27 Ang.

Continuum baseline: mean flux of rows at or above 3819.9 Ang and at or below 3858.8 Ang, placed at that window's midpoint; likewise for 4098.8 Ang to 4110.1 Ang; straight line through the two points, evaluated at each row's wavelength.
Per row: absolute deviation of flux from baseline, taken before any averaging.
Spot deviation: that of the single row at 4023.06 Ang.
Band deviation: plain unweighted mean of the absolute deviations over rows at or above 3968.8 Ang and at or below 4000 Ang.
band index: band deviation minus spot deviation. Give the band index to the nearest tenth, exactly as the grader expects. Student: -1.0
